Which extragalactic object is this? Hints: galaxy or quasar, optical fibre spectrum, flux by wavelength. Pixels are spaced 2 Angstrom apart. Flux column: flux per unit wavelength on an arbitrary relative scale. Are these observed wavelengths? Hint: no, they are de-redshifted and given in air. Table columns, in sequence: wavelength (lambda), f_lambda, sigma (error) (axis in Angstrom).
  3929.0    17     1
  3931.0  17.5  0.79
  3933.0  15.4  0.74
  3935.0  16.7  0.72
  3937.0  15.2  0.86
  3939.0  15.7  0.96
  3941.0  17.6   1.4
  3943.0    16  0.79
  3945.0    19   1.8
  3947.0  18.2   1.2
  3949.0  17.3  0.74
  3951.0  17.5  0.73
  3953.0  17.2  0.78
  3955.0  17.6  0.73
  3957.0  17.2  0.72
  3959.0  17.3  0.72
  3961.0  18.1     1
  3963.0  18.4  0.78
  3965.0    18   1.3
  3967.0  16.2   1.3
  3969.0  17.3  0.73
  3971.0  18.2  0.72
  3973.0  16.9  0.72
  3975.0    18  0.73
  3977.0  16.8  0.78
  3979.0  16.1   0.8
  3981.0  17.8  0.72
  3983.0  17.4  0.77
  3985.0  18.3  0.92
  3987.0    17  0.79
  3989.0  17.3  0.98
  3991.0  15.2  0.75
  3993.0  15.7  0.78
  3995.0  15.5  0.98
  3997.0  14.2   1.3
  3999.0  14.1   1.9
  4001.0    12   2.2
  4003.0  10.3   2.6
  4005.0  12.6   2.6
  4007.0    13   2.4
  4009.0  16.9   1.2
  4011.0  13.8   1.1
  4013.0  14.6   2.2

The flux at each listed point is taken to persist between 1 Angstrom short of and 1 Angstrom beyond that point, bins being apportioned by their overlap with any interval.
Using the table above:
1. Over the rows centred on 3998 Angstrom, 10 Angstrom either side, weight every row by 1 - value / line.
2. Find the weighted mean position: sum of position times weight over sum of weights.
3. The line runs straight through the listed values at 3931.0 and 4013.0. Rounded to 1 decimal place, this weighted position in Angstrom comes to 4005.2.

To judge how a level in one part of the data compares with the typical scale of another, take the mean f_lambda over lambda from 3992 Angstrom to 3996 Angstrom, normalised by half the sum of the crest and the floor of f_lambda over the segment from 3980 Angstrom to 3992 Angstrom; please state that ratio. 0.93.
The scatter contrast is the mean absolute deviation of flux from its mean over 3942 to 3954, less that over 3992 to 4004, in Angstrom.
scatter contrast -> -0.9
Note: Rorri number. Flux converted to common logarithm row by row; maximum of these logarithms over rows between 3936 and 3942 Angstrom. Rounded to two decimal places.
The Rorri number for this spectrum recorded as 1.25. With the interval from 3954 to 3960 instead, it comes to 1.25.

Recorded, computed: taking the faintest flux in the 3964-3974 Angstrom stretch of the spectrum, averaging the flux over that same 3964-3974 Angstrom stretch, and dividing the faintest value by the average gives 0.935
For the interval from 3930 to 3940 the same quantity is 0.944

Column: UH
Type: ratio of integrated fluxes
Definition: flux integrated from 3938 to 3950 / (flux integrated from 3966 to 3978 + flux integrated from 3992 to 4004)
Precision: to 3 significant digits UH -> 0.560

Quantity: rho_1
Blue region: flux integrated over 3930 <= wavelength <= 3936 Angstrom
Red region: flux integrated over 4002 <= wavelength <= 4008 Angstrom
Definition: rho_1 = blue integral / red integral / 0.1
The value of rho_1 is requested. 13.8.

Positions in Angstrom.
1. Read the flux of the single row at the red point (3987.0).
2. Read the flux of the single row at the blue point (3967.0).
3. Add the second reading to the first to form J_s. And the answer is 33.2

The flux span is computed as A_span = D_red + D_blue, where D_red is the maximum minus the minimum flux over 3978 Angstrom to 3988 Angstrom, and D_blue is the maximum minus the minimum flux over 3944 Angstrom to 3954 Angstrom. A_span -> 4.0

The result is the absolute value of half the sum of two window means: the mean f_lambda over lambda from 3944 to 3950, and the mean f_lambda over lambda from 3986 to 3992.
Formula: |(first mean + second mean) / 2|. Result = 17.3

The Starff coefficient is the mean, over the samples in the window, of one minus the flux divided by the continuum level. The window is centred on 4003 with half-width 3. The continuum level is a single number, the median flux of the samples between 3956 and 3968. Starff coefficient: 0.34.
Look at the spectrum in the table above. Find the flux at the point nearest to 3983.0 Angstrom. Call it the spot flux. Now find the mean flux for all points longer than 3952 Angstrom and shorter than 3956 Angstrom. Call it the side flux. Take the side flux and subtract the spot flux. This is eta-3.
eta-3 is 0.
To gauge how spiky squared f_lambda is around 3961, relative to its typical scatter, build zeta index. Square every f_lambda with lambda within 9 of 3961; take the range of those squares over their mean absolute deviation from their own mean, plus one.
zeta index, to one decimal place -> 5.5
